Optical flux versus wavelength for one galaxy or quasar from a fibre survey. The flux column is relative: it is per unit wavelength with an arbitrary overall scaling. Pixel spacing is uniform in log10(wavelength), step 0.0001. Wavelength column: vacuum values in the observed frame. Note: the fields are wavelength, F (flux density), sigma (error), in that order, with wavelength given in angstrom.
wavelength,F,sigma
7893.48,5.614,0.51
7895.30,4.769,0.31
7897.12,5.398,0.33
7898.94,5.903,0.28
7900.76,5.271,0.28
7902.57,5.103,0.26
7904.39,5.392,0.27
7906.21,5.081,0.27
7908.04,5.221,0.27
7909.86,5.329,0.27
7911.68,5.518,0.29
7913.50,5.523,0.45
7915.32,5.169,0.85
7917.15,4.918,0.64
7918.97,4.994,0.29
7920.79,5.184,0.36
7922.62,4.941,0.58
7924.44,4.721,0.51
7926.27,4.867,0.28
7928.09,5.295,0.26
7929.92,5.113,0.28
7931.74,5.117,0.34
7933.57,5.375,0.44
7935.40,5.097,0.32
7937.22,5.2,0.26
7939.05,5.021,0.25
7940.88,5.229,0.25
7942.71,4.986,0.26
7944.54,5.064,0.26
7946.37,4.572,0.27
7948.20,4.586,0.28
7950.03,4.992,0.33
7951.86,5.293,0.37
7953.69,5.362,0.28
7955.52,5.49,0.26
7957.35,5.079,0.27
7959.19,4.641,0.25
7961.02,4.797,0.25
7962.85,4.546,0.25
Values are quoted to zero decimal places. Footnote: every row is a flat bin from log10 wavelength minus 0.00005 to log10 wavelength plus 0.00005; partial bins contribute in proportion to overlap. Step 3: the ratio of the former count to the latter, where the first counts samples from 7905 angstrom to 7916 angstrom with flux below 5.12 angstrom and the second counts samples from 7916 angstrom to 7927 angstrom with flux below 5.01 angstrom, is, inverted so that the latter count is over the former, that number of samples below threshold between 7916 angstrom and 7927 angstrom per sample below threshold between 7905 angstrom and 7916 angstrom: 5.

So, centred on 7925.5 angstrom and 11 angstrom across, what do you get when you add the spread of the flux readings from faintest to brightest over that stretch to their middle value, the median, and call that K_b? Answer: 5.6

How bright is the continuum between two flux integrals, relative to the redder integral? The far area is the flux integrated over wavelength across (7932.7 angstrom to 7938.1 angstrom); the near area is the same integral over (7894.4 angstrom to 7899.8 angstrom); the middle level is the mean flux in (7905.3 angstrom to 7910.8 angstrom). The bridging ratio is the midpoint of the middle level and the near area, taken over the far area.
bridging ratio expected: 0.60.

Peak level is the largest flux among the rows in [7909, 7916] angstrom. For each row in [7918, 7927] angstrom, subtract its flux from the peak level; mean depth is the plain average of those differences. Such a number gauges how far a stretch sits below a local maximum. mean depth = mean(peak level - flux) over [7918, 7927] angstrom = 0.58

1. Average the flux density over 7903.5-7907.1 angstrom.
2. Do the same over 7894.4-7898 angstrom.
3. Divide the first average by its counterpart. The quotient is 1.03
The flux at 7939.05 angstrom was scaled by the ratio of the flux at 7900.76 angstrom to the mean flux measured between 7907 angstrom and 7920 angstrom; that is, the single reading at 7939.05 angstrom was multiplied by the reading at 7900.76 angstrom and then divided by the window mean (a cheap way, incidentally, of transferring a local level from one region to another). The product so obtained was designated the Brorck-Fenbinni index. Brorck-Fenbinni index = 5.05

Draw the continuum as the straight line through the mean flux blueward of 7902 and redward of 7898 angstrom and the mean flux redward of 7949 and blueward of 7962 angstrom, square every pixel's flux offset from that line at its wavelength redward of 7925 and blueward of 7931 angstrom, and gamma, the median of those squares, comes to 0.04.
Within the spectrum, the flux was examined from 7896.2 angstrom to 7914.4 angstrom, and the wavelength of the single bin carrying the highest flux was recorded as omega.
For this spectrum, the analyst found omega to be 7898.94 angstrom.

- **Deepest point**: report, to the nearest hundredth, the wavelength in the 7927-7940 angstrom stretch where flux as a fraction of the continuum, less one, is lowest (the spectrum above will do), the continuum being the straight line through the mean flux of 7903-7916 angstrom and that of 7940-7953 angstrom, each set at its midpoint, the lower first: 7939.05 angstrom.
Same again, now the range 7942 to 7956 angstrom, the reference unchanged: 7946.37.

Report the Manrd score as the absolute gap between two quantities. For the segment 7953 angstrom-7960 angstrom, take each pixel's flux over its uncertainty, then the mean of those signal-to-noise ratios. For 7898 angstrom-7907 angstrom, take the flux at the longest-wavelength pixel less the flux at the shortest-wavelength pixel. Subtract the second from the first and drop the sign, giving 20.2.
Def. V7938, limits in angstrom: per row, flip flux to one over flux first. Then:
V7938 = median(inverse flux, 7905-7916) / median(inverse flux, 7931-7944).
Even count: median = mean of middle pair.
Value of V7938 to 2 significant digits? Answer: 0.97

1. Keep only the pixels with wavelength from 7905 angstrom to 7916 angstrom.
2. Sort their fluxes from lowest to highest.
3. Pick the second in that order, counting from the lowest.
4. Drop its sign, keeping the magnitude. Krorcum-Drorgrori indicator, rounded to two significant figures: 5.2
